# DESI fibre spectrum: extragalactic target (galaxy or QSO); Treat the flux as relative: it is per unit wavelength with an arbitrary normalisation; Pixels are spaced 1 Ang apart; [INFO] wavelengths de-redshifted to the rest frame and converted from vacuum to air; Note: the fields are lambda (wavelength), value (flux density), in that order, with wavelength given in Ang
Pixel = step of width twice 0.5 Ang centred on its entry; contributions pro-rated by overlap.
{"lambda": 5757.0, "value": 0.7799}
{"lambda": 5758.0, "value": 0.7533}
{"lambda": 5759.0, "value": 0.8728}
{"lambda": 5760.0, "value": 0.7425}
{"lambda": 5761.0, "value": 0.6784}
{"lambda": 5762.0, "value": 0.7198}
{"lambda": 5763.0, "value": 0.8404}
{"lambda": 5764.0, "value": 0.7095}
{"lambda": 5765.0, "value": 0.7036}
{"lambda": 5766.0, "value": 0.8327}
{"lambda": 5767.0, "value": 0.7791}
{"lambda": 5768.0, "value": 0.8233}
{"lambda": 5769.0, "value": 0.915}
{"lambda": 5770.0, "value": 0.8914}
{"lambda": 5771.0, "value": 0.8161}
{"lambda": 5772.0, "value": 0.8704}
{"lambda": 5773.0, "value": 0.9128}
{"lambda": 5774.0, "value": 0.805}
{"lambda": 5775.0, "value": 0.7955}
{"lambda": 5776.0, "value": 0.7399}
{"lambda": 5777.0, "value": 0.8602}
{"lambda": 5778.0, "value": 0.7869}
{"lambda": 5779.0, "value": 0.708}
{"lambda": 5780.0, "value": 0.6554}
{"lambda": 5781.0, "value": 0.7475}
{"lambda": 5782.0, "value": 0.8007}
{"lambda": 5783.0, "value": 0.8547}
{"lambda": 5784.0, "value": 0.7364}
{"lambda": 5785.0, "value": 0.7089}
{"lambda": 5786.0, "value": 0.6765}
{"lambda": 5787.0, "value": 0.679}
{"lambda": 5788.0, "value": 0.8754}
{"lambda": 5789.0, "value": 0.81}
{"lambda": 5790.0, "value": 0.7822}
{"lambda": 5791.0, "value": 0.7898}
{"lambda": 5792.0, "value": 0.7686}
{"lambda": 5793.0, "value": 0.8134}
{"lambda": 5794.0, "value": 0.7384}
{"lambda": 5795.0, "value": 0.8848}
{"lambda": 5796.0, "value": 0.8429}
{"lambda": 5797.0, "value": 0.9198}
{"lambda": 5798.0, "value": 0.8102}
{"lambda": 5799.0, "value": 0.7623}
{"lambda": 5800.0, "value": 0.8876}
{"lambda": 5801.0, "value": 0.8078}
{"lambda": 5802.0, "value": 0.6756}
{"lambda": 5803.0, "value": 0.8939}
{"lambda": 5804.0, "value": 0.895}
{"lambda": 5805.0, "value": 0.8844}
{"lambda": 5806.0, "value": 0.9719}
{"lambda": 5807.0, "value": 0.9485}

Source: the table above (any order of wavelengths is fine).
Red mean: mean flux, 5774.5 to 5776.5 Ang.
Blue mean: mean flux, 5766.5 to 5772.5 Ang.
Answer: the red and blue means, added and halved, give 0.81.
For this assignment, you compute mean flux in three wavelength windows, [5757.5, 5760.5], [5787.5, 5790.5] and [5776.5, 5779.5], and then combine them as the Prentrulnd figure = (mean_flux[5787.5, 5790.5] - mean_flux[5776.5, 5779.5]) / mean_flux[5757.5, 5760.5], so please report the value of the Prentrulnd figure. 0.047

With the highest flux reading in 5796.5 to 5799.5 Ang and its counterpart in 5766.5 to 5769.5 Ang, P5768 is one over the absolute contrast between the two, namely 208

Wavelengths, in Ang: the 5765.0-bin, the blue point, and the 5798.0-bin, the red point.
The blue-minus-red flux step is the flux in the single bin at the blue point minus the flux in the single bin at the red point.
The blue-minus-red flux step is -0.11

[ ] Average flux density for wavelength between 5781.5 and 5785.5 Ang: 0.78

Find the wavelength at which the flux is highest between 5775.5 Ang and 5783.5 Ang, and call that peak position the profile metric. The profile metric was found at 5777.0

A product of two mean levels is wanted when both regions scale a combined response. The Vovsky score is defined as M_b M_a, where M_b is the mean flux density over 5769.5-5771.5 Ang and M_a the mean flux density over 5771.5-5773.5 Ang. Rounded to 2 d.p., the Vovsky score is 0.76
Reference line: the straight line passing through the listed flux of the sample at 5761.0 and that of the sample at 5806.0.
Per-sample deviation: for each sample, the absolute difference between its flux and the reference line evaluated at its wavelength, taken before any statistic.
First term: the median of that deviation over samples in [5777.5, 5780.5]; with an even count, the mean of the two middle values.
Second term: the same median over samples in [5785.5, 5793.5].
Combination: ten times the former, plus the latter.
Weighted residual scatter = 0.96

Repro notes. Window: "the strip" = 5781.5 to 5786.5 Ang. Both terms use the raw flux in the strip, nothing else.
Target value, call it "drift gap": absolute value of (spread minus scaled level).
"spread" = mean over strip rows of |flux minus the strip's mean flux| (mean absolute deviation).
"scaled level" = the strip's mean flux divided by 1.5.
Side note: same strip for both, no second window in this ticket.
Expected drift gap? 0.446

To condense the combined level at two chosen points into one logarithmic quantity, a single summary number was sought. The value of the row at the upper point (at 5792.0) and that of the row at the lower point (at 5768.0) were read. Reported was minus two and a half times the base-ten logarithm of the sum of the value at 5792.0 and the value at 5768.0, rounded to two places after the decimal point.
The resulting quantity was -0.50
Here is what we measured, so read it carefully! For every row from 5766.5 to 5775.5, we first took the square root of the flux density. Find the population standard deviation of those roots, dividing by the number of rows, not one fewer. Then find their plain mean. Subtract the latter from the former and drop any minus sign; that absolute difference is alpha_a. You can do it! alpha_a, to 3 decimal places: 0.892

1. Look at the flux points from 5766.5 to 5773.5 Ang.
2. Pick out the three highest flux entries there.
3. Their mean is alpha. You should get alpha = 0.91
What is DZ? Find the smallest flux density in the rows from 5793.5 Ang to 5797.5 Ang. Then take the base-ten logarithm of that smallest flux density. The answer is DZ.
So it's -0.13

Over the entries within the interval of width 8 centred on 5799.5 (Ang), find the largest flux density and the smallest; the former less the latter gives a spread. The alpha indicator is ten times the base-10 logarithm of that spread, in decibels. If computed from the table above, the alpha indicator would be -6.1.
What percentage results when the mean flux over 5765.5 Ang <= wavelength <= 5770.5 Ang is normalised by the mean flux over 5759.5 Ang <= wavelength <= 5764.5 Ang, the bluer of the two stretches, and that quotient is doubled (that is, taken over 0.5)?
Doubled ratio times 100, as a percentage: 230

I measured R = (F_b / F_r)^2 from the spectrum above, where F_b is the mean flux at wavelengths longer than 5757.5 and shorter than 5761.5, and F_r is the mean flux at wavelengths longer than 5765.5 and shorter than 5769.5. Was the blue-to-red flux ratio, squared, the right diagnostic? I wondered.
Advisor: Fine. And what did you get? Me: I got 0.83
